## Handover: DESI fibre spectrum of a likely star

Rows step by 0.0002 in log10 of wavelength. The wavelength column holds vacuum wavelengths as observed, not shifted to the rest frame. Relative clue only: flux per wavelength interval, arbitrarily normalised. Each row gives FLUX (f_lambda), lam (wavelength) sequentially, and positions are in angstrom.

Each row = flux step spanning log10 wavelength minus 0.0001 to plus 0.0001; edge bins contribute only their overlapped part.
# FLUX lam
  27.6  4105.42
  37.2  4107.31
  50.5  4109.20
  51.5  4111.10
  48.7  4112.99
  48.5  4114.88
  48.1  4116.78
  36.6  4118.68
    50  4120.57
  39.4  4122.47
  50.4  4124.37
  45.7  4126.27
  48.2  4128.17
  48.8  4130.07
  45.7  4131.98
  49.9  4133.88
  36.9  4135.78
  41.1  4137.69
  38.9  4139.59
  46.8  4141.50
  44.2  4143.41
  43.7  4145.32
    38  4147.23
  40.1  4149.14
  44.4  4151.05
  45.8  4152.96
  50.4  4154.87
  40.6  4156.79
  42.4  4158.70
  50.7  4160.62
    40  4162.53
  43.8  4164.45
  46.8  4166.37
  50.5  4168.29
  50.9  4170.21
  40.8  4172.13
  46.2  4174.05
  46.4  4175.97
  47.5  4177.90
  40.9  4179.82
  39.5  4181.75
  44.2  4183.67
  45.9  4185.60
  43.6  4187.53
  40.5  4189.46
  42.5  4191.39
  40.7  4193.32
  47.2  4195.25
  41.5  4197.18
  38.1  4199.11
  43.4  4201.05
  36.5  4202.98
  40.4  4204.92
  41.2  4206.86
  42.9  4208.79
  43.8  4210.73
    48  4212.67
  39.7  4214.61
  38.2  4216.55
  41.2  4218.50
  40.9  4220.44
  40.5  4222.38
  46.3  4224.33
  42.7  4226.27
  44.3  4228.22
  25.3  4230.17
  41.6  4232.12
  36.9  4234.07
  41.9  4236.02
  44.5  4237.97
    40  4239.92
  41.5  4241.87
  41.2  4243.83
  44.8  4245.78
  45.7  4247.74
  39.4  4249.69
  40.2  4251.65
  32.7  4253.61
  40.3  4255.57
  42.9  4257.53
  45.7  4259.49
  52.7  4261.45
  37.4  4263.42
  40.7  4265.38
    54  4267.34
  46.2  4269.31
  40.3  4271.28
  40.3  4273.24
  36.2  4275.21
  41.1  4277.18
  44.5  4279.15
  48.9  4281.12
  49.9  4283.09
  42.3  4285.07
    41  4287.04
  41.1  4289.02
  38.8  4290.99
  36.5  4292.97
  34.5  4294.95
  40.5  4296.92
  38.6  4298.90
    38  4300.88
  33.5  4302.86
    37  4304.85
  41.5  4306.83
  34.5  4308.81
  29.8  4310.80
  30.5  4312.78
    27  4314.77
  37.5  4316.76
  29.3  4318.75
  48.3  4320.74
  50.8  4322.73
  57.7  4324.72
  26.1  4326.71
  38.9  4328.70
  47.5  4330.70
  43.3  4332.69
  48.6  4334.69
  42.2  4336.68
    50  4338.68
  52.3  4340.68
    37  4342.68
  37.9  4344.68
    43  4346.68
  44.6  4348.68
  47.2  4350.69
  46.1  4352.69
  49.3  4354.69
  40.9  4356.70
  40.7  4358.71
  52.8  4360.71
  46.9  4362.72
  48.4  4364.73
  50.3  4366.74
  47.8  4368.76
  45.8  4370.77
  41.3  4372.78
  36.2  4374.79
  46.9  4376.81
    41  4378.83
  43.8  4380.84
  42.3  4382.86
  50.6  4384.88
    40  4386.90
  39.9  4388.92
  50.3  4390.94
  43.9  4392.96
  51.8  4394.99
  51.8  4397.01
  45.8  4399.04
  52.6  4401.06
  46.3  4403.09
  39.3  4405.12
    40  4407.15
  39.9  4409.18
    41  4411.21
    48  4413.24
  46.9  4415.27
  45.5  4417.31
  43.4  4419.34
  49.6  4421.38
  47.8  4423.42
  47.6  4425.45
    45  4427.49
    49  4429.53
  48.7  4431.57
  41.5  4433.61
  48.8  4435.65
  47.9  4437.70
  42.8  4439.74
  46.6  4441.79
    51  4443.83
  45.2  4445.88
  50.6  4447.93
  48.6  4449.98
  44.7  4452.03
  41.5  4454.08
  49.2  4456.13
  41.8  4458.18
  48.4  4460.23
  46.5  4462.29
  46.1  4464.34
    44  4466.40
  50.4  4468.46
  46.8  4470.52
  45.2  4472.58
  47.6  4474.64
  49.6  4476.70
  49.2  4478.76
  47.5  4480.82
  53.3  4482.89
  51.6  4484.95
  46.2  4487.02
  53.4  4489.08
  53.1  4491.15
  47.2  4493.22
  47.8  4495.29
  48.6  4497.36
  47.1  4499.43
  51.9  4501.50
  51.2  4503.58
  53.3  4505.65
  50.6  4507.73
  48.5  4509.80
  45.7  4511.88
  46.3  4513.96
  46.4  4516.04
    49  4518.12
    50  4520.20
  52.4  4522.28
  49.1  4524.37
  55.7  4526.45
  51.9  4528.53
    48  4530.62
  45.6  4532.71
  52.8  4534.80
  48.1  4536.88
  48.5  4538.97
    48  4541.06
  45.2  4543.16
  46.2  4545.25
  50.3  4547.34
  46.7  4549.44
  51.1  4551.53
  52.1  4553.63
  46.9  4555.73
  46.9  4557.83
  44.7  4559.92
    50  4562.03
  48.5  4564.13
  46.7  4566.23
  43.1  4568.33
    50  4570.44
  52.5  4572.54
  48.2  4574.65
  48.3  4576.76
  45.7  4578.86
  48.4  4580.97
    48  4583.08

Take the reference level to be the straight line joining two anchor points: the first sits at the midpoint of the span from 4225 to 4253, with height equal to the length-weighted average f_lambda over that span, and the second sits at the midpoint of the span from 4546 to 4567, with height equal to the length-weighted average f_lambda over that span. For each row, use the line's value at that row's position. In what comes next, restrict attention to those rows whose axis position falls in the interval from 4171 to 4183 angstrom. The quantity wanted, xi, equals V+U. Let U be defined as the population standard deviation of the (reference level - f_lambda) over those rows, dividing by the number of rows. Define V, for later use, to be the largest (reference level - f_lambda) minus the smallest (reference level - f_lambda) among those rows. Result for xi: 11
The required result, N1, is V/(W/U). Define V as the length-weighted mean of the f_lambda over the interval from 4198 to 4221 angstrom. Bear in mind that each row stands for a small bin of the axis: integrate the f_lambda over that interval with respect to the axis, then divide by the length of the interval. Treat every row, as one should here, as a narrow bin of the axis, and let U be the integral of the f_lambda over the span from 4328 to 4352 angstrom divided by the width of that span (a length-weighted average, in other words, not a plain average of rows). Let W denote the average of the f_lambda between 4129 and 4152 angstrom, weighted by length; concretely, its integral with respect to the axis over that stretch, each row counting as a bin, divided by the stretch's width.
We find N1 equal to 42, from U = 44.5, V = 41.2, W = 43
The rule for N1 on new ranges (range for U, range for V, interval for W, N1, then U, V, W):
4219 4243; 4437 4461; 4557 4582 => 39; 40.6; 46.5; 48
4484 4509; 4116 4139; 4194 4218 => 54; 50.2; 45.0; 42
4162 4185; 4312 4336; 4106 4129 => 40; 44.9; 40.6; 46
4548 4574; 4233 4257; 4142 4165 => 45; 48.3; 40.8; 44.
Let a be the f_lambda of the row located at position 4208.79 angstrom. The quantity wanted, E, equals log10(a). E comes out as 1.63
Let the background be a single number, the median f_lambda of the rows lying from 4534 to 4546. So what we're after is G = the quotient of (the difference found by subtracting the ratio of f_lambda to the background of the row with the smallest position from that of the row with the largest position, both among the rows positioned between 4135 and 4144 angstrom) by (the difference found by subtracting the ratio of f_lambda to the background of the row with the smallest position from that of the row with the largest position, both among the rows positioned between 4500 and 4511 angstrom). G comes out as -2.1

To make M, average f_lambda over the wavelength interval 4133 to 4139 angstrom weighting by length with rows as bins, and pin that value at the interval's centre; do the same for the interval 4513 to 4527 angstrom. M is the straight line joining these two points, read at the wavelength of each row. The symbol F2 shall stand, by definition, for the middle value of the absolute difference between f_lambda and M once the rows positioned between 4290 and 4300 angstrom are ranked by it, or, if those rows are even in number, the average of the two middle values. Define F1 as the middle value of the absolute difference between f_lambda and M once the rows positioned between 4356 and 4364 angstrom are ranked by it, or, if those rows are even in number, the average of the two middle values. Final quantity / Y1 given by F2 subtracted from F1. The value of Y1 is -1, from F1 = 5.8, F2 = 6.9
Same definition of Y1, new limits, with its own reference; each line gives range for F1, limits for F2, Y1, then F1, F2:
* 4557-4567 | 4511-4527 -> 1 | 3.5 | 2.9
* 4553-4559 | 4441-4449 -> 1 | 3.4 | 2.6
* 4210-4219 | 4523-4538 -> 2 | 4.2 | 2.1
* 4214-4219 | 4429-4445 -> 3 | 4.2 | 1.3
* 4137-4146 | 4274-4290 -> -2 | 1.7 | 4.1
